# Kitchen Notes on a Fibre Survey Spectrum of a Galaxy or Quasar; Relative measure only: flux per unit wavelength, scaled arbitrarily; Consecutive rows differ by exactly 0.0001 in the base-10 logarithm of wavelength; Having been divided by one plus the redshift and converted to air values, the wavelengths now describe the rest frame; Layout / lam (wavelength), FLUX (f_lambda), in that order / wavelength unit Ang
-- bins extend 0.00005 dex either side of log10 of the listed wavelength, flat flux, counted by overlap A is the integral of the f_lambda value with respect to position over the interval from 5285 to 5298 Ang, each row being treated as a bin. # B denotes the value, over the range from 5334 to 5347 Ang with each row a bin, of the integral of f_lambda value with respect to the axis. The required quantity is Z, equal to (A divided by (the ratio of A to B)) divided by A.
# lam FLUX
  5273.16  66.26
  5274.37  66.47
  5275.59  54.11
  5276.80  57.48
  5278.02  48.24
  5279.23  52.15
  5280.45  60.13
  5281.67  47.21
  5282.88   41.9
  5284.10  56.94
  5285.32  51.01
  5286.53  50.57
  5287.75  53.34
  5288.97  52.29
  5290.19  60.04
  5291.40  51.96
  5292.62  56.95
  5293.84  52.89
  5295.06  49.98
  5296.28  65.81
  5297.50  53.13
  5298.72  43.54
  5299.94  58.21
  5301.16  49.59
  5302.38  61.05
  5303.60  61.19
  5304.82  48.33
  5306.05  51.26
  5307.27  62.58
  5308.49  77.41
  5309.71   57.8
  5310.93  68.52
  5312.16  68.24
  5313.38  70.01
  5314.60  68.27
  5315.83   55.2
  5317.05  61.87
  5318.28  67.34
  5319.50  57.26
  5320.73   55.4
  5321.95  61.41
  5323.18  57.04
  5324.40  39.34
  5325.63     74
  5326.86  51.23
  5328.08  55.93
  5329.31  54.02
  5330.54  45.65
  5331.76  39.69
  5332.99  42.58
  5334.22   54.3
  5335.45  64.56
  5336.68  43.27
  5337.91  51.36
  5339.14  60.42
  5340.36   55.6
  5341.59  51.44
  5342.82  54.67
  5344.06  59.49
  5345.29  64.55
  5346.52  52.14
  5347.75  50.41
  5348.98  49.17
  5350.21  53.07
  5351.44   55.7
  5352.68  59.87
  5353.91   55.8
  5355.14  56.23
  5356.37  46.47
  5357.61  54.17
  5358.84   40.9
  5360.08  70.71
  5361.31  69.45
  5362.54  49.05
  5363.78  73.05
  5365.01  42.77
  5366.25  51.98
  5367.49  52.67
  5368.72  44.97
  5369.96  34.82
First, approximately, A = 708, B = 724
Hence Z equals 1.02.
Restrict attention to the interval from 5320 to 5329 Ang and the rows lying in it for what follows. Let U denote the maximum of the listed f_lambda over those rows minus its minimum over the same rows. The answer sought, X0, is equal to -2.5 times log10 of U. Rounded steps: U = 35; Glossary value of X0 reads -3.85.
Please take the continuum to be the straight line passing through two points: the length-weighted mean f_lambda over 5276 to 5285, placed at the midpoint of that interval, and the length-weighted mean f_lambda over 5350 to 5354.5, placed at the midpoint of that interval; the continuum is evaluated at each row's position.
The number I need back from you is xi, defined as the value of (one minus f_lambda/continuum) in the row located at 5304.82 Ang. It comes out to 0.1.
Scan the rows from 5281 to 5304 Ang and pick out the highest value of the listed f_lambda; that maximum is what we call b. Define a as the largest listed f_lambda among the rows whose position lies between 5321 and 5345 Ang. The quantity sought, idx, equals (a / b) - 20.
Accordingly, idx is -18.9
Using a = 74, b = 65.81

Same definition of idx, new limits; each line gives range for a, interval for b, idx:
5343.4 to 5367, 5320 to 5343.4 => -19.0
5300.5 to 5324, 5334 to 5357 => -18.8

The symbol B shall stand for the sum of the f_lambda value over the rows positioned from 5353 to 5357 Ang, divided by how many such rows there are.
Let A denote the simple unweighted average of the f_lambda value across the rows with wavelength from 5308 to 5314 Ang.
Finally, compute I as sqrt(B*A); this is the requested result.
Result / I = 60.1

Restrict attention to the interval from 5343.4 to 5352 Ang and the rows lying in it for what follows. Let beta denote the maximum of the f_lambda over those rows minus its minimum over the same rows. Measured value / 15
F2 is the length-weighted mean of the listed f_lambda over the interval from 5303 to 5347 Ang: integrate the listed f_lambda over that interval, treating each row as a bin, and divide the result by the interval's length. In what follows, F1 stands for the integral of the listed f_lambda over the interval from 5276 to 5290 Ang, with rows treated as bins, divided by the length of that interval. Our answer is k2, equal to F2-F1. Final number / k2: 5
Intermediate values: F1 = 52.2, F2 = 57.3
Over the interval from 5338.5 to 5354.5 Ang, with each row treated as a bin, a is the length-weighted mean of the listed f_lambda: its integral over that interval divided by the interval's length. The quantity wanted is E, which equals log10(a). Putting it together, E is 1.74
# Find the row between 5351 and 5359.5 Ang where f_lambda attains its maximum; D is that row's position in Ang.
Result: 5352.68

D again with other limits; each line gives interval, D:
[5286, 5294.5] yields 5290.19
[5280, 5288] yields 5280.45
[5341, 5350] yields 5345.29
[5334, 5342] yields 5335.45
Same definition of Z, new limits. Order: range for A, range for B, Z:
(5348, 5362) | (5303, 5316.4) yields 1.08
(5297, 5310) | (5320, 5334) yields 1.00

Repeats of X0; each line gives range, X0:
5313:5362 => -3.85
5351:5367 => -3.77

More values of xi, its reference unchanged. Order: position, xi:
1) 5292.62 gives -0.1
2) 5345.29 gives -0.2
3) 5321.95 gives -0.1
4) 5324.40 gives 0.3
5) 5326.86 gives 0.1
